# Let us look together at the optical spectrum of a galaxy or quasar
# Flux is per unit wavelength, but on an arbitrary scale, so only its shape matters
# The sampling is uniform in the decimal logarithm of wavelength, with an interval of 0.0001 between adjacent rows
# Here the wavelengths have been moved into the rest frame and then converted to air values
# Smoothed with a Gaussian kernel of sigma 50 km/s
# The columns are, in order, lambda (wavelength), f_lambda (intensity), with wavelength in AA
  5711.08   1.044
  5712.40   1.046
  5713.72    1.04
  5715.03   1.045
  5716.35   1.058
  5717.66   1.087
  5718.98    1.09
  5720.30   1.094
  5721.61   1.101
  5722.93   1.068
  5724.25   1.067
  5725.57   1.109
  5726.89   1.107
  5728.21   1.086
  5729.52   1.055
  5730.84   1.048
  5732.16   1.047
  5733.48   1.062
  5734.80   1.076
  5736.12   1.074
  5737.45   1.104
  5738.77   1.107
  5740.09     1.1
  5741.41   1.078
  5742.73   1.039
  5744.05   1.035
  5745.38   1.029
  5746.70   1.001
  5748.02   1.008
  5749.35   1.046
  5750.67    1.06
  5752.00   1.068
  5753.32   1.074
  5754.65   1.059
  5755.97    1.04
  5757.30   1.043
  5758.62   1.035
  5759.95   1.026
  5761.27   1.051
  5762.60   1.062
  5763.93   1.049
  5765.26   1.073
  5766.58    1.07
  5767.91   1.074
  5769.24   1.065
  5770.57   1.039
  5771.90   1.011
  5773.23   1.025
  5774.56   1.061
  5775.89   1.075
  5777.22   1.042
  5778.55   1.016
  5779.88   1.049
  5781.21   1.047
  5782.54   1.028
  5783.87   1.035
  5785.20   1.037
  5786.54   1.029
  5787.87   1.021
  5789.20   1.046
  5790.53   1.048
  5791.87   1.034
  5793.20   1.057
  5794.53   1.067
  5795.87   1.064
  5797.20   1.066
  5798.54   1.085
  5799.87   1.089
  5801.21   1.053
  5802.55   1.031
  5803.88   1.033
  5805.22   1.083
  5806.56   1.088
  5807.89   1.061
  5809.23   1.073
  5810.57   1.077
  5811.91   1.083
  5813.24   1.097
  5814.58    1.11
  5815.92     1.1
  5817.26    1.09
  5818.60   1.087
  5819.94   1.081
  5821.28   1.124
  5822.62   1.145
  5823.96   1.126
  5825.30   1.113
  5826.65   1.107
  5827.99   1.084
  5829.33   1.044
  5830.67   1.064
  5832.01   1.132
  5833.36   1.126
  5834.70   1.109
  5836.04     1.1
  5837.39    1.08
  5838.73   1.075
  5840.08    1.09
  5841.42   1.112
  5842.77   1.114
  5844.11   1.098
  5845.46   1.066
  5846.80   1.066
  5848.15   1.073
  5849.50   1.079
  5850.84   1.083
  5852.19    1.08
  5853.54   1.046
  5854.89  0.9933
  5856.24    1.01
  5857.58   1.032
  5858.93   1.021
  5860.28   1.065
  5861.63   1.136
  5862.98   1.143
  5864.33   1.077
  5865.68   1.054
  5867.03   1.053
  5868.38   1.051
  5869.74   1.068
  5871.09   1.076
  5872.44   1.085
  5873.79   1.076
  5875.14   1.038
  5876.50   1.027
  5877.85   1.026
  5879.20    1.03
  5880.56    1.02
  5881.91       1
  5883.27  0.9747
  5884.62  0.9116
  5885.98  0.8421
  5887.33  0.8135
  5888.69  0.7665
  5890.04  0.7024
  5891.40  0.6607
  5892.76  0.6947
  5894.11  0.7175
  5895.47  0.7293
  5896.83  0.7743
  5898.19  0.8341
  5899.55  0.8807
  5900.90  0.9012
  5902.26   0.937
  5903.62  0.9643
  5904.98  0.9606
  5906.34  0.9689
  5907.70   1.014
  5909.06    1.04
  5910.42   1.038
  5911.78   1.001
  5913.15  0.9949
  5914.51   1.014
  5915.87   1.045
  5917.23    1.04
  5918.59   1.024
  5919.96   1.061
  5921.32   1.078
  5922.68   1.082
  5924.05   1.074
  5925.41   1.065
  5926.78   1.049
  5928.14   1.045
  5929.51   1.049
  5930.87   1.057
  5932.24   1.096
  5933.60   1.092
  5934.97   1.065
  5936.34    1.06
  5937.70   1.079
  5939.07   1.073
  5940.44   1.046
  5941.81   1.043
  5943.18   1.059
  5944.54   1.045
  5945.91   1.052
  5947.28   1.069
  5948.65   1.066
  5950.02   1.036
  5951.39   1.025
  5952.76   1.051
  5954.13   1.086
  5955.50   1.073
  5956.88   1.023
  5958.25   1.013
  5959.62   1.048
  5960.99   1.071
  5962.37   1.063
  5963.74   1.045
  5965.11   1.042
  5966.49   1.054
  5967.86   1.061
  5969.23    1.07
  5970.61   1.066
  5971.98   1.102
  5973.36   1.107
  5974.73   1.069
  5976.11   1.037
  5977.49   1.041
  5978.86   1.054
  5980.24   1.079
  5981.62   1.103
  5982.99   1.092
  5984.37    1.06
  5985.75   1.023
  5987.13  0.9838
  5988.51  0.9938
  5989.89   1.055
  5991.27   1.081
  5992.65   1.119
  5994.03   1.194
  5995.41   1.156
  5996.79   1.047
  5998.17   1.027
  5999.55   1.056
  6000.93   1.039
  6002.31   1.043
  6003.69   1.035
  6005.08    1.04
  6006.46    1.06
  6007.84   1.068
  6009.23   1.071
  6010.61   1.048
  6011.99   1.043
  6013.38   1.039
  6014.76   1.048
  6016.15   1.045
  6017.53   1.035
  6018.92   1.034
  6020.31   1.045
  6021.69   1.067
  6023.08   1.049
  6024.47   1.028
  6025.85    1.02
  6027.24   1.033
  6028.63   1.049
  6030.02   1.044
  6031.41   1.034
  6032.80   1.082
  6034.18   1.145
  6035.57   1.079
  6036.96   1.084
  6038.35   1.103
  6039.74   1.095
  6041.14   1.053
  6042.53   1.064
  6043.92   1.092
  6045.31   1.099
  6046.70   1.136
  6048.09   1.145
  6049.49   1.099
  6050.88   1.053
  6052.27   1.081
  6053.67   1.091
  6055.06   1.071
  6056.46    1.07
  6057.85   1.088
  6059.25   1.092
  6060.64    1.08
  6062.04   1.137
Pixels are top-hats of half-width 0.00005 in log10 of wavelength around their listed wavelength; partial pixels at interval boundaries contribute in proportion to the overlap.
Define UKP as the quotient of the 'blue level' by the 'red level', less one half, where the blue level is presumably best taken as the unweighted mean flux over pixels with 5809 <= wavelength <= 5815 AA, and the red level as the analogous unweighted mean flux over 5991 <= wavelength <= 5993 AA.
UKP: 0.489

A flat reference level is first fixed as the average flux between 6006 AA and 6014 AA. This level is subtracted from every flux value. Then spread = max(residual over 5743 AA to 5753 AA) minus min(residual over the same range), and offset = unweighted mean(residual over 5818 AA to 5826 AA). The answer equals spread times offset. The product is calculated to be 0.0039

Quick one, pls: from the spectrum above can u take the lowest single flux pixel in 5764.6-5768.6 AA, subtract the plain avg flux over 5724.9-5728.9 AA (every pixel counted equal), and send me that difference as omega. -0.031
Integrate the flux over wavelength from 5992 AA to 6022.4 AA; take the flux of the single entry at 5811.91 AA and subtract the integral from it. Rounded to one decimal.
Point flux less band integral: -31.2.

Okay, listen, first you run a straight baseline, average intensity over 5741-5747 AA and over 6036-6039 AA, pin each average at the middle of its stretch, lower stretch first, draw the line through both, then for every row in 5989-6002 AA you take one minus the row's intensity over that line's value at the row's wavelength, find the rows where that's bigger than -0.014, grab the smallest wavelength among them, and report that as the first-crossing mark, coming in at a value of 5989.89 AA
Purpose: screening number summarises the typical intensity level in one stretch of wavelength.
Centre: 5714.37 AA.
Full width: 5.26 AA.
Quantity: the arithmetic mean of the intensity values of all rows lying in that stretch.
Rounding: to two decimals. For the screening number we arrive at 1.05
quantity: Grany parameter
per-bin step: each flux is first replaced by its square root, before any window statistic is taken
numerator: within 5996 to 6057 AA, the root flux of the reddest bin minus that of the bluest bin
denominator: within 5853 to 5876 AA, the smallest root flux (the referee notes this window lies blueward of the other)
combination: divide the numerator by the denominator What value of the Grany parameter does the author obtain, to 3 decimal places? 0.011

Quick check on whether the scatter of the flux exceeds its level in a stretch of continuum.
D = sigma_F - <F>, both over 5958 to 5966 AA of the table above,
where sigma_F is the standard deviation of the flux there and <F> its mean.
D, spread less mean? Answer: -1.03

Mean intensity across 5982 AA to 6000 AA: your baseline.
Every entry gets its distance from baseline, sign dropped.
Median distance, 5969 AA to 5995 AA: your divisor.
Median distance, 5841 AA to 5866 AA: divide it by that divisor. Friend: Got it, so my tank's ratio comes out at 0.82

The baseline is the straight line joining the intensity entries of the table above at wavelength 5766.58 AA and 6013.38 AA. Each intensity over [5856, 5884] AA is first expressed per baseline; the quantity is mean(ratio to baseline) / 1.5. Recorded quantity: 0.663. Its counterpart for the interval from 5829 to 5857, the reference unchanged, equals 0.678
